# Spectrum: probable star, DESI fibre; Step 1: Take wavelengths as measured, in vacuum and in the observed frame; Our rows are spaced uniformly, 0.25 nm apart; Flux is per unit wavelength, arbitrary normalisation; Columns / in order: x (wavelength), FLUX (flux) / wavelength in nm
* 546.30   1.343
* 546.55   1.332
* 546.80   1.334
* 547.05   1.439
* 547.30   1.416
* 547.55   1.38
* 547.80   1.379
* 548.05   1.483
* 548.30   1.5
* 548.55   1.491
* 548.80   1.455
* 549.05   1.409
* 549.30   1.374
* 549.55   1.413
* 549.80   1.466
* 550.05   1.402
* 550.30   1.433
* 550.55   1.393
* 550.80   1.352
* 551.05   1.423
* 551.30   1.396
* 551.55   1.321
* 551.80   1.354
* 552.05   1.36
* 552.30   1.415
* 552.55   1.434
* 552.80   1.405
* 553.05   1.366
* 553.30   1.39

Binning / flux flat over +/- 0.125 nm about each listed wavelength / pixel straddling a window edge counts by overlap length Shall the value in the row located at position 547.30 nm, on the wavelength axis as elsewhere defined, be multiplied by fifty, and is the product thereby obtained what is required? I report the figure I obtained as 70.8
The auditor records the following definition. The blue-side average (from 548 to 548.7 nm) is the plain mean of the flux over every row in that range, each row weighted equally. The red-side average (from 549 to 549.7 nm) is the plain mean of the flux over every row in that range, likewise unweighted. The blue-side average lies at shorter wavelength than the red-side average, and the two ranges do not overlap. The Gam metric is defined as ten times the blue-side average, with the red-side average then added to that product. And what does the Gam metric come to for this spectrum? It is 16.3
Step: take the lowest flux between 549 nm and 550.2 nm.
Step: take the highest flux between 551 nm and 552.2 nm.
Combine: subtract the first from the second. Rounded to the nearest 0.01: 0.05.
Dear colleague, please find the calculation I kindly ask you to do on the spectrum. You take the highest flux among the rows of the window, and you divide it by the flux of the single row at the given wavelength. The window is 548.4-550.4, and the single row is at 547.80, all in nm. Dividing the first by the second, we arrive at 1.08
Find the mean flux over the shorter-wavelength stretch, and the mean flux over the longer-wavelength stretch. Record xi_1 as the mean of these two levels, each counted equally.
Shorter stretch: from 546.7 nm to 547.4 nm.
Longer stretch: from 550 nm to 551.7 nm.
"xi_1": 1.39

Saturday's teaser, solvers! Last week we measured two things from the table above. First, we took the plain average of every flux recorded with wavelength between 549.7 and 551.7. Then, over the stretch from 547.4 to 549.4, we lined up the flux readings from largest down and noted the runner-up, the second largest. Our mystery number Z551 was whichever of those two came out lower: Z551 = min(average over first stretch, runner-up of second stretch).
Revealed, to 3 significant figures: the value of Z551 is 1.40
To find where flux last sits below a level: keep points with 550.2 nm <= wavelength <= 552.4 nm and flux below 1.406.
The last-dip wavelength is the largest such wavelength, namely 552.05 nm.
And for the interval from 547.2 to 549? 547.80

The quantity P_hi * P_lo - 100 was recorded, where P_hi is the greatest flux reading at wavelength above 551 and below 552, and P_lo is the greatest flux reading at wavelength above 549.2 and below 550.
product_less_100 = -97.9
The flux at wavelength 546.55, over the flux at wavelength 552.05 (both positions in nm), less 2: -1.02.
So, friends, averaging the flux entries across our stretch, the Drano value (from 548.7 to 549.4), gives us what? 1.41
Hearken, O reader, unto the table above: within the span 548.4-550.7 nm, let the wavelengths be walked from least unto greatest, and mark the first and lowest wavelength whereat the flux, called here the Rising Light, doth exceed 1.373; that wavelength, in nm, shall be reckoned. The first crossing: 548.55 nm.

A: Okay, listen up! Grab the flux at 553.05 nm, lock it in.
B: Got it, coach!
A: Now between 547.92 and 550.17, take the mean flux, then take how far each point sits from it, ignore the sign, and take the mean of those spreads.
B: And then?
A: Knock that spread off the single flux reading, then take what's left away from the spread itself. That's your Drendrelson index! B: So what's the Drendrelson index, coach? -1.287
